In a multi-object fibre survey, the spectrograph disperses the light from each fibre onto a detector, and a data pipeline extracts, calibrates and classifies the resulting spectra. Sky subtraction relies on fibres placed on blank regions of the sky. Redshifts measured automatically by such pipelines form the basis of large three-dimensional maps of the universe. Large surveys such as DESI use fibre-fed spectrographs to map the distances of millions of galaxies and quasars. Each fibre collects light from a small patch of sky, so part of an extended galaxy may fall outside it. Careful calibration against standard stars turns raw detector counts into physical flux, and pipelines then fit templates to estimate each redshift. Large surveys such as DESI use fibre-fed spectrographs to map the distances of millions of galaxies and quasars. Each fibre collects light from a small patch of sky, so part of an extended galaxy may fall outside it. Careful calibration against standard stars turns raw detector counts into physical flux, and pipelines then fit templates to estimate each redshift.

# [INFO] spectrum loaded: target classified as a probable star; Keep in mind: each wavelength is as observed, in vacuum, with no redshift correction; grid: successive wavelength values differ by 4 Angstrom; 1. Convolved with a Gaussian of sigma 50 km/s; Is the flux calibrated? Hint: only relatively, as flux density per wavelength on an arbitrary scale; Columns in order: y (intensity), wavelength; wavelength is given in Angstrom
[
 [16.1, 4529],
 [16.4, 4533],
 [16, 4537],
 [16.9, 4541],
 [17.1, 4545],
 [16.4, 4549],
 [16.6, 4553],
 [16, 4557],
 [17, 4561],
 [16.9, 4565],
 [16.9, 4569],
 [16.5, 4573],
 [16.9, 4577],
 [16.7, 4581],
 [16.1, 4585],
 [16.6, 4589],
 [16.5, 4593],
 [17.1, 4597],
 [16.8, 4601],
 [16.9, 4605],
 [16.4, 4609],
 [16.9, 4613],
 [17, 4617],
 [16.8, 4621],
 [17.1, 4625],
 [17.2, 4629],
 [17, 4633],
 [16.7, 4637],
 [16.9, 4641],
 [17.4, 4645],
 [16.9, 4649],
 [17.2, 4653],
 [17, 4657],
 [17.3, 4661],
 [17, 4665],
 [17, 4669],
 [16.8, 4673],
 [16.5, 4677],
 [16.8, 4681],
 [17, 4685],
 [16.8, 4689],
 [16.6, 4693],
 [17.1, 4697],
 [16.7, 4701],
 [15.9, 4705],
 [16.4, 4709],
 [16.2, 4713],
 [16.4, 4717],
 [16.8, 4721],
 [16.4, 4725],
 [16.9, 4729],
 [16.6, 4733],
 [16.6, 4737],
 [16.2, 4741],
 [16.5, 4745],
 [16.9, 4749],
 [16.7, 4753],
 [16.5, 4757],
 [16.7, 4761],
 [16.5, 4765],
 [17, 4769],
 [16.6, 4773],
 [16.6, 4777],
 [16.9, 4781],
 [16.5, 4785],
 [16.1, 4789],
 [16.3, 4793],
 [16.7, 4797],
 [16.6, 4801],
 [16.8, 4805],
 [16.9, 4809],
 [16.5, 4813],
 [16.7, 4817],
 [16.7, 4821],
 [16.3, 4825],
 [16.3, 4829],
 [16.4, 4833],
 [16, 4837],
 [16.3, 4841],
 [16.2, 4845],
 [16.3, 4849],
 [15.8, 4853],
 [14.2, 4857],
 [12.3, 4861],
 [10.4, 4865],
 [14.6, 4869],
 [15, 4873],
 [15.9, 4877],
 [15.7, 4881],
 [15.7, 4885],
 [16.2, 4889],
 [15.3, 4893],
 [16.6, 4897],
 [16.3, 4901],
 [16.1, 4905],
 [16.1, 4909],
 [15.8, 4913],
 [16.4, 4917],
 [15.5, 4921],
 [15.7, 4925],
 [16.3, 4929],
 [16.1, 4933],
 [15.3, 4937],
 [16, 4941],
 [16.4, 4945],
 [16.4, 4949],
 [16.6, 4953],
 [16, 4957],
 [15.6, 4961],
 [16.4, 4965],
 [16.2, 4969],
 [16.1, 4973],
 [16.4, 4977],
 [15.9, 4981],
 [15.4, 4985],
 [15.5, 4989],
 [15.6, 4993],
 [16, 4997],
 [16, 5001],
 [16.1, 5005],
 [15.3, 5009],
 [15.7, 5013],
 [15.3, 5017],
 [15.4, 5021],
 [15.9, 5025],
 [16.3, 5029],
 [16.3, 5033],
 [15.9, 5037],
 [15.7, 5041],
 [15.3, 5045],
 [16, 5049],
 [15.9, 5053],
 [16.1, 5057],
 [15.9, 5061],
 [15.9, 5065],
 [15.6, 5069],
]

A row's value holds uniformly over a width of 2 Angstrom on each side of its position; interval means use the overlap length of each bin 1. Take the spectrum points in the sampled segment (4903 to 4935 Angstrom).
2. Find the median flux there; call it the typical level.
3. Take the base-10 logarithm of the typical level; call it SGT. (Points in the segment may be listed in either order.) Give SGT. 1.21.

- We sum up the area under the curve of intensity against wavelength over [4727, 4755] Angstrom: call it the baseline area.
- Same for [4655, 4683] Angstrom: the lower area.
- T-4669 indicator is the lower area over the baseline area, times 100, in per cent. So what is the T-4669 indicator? 102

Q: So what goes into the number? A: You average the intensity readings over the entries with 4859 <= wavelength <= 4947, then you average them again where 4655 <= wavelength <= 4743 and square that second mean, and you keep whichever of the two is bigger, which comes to 278.3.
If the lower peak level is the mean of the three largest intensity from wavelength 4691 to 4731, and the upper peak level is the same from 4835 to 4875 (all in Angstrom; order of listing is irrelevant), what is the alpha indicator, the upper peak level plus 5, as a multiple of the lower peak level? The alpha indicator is 1.26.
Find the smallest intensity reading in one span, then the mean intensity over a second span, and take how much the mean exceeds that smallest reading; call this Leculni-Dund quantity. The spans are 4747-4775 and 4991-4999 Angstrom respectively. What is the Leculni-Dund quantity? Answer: -0.7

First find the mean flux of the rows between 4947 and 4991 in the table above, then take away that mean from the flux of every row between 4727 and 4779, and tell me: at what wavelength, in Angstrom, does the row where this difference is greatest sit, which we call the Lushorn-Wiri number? 4769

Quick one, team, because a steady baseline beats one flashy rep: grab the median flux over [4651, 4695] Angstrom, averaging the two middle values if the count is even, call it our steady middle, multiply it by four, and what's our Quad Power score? 68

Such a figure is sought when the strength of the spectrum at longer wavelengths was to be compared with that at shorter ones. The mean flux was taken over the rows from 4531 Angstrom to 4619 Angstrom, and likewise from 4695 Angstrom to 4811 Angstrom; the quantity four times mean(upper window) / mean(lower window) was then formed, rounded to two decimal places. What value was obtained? 3.98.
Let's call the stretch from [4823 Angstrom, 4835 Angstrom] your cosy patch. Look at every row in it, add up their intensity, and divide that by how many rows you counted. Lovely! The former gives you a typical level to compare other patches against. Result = 16.3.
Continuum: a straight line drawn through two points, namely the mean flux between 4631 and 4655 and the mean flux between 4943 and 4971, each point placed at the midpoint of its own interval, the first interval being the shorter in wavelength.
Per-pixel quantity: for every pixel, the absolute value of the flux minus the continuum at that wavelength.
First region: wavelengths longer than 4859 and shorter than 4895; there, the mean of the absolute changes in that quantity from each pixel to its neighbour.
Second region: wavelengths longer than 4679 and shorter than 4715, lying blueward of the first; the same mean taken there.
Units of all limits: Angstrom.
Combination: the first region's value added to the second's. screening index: 1.4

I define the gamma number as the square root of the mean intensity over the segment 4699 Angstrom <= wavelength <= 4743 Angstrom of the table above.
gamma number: 4.06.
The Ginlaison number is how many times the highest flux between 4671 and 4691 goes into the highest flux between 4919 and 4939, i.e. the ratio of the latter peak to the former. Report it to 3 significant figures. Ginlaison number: 0.959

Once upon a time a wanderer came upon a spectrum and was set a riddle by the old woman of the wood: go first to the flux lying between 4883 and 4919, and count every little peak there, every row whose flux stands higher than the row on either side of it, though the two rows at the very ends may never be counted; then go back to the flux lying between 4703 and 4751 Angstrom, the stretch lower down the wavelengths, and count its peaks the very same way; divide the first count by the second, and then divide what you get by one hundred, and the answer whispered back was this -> 0.007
